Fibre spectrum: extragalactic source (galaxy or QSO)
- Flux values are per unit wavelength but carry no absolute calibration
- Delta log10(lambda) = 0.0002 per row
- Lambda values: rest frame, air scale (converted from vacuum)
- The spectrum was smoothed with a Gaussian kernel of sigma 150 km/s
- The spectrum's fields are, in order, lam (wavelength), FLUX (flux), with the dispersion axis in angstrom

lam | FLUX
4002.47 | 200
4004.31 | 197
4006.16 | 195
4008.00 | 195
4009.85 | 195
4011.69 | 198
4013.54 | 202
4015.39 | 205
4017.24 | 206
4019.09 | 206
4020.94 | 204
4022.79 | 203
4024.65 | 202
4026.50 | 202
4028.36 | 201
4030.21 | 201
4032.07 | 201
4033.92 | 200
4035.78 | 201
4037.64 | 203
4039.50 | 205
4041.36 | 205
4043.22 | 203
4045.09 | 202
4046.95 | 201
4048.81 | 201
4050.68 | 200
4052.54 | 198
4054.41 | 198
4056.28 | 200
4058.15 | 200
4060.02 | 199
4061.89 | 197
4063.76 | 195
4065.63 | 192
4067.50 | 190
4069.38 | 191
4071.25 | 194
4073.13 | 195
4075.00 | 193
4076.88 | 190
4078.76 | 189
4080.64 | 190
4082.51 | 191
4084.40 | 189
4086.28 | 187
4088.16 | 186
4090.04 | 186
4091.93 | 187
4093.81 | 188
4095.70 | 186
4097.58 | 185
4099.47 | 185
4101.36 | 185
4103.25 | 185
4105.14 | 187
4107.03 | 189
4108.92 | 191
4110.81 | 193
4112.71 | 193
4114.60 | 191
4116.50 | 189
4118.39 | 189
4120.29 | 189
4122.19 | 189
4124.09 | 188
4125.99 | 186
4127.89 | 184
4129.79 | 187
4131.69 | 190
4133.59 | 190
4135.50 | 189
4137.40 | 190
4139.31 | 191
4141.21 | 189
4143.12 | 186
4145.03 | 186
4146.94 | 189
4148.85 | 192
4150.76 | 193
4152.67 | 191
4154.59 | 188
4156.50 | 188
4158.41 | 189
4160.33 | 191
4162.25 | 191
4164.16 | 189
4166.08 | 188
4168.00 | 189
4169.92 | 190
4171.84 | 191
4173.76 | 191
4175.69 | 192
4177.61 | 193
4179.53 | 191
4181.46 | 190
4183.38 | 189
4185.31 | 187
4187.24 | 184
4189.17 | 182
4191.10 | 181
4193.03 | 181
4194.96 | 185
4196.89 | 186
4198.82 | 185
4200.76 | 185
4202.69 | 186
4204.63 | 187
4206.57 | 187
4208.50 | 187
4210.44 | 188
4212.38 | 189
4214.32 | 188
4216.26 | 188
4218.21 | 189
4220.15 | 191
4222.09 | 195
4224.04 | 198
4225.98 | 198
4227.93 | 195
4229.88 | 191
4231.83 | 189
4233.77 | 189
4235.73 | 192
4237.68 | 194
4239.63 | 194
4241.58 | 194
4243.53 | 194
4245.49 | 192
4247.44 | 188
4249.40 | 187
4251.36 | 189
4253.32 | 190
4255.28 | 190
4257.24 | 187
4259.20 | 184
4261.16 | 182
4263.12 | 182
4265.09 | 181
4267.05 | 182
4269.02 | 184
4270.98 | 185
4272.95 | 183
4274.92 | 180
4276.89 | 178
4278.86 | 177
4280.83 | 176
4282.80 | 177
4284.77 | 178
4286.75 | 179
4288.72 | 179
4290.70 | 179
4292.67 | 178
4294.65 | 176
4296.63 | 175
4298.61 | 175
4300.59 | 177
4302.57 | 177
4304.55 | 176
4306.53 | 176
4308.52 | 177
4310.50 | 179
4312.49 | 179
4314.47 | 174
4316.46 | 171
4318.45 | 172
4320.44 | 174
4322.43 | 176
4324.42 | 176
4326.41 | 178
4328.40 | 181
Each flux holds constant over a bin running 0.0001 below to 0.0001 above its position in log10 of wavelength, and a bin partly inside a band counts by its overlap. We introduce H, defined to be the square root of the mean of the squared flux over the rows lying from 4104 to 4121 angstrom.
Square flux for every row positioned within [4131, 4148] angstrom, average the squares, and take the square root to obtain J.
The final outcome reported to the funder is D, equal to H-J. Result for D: 1.2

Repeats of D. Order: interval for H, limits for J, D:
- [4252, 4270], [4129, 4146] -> -4.0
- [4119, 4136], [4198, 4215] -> 1.1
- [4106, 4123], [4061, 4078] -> -2.7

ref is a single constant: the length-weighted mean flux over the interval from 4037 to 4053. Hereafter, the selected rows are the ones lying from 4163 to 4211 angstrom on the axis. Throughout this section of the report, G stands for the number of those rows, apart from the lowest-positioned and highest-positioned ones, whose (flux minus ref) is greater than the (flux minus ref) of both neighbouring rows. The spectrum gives 2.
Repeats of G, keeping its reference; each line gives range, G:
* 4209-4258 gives 1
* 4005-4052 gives 0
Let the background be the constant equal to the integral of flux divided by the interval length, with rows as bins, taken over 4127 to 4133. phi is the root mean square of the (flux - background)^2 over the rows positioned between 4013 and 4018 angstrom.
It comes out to 294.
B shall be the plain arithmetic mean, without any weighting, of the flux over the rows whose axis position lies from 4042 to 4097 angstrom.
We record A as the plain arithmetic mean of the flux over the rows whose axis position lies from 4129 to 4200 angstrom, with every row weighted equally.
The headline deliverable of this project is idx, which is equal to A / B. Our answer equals 0.97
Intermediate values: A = 188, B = 194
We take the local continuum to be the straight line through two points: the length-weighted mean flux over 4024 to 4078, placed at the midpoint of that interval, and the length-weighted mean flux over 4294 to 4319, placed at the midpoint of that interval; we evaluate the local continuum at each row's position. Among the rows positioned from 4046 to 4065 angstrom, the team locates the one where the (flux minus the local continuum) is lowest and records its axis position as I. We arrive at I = 4063.76 angstrom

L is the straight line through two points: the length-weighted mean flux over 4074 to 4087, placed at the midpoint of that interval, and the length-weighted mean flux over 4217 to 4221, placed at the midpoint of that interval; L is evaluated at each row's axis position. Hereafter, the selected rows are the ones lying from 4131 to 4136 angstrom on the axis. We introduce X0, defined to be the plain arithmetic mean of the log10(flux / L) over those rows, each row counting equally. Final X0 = 0.000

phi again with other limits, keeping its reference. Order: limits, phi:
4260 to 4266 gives 34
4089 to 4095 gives 1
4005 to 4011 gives 57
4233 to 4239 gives 28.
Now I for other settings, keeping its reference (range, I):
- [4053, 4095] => 4088.16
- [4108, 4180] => 4127.89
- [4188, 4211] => 4191.10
